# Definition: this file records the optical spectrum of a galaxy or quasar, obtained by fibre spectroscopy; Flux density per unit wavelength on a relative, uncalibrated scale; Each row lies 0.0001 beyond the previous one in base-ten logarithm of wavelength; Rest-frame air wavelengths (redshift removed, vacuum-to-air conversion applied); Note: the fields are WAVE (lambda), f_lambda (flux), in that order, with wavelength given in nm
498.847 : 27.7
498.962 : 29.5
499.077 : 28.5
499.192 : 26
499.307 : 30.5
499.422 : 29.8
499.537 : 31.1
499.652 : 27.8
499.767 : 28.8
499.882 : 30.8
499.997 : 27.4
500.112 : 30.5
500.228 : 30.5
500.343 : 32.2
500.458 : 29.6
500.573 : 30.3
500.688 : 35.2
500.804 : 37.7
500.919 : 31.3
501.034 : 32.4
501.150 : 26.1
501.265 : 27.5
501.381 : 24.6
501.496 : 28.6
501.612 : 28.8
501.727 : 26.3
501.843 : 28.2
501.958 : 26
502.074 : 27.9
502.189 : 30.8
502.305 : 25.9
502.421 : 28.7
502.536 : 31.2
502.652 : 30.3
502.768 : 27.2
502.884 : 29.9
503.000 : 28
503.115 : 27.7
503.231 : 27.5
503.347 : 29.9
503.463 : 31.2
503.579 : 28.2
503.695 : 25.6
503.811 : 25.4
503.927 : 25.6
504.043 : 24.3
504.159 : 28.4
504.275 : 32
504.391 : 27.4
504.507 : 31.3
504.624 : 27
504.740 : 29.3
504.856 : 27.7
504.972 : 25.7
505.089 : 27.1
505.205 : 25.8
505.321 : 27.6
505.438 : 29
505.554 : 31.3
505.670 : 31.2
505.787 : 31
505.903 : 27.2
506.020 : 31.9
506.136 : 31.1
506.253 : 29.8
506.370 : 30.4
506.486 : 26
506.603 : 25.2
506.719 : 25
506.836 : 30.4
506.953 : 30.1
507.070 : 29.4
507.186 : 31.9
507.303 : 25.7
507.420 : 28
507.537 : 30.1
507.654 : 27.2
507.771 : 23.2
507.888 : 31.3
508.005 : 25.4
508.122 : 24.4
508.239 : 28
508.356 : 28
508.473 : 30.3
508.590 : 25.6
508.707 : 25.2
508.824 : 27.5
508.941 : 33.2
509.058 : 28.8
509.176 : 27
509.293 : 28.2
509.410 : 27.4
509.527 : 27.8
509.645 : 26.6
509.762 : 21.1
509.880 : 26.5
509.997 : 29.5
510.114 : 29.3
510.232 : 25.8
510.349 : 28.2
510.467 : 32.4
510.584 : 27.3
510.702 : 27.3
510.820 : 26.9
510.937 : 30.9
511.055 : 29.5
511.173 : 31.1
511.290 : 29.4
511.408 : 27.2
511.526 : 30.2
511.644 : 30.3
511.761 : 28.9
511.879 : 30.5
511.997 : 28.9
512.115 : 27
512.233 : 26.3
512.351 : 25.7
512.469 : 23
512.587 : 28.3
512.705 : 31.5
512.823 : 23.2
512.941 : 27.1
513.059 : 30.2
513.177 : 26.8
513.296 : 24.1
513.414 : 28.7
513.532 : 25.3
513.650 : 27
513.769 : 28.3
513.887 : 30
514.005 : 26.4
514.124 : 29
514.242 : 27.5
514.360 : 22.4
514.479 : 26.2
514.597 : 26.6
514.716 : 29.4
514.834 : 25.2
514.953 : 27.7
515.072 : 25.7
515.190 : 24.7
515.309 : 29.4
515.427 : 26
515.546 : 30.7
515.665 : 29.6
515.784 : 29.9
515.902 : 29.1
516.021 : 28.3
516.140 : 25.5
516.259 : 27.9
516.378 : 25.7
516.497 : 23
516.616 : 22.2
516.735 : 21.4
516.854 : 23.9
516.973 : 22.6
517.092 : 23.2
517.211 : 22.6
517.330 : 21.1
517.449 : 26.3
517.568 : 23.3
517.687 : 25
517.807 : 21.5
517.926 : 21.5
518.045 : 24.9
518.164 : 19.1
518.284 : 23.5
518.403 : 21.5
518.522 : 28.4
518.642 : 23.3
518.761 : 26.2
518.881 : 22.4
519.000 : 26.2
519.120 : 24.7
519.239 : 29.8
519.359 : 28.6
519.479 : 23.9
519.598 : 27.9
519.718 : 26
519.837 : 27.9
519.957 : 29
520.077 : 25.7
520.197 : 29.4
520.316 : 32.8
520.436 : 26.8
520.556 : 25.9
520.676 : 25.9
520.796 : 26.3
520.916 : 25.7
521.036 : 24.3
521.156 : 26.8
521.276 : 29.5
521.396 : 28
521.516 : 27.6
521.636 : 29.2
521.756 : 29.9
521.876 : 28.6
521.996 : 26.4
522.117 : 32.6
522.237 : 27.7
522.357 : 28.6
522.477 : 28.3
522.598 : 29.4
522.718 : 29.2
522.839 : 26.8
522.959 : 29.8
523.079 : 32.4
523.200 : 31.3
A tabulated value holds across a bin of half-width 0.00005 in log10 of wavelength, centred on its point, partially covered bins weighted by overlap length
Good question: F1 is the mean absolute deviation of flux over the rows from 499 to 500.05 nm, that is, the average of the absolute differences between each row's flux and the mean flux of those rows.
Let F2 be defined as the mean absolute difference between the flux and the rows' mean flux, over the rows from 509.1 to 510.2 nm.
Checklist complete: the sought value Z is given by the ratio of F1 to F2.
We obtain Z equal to 0.9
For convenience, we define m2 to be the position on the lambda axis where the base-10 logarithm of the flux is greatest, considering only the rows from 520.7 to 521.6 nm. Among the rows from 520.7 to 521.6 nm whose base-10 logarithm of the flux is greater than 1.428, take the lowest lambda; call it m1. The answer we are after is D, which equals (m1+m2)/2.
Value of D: 521.22 nm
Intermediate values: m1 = 521.156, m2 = 521.276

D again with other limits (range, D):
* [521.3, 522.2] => 521.76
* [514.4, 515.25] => 514.72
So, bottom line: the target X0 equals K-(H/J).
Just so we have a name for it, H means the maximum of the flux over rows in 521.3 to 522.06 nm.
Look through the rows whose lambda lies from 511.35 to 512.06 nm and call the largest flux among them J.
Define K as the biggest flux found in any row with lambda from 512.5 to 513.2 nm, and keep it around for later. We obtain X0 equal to 30.5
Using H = 29.9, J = 30.5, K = 31.5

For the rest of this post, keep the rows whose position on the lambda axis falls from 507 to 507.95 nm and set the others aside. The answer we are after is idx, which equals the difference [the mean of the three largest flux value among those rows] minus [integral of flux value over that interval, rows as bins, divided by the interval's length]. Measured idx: 2.8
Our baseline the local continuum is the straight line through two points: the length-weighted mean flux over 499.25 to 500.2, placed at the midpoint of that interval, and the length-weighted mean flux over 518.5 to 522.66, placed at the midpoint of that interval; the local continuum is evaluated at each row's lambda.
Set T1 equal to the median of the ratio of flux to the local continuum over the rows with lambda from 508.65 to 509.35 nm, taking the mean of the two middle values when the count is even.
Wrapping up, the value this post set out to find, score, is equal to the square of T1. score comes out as 0.95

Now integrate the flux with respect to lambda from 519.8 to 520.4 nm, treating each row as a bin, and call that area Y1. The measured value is 17.3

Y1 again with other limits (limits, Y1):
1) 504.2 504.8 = 17.6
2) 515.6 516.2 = 17.1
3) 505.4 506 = 18.1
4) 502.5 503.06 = 16.4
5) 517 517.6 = 14.0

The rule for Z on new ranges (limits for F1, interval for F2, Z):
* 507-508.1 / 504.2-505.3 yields 1.3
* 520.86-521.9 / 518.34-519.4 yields 0.6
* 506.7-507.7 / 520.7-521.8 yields 1.3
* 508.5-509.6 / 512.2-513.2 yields 0.7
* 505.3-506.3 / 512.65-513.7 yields 0.7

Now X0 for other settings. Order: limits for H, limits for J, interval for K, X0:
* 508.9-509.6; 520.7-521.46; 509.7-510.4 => 28.4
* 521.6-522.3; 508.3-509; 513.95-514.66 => 28.0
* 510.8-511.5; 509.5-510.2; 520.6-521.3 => 28.4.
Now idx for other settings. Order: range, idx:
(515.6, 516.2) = 1.0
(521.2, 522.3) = 1.9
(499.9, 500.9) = 3.4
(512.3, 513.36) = 3.3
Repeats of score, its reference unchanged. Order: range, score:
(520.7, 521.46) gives 0.94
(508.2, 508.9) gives 0.94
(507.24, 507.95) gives 0.92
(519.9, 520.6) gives 1.03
